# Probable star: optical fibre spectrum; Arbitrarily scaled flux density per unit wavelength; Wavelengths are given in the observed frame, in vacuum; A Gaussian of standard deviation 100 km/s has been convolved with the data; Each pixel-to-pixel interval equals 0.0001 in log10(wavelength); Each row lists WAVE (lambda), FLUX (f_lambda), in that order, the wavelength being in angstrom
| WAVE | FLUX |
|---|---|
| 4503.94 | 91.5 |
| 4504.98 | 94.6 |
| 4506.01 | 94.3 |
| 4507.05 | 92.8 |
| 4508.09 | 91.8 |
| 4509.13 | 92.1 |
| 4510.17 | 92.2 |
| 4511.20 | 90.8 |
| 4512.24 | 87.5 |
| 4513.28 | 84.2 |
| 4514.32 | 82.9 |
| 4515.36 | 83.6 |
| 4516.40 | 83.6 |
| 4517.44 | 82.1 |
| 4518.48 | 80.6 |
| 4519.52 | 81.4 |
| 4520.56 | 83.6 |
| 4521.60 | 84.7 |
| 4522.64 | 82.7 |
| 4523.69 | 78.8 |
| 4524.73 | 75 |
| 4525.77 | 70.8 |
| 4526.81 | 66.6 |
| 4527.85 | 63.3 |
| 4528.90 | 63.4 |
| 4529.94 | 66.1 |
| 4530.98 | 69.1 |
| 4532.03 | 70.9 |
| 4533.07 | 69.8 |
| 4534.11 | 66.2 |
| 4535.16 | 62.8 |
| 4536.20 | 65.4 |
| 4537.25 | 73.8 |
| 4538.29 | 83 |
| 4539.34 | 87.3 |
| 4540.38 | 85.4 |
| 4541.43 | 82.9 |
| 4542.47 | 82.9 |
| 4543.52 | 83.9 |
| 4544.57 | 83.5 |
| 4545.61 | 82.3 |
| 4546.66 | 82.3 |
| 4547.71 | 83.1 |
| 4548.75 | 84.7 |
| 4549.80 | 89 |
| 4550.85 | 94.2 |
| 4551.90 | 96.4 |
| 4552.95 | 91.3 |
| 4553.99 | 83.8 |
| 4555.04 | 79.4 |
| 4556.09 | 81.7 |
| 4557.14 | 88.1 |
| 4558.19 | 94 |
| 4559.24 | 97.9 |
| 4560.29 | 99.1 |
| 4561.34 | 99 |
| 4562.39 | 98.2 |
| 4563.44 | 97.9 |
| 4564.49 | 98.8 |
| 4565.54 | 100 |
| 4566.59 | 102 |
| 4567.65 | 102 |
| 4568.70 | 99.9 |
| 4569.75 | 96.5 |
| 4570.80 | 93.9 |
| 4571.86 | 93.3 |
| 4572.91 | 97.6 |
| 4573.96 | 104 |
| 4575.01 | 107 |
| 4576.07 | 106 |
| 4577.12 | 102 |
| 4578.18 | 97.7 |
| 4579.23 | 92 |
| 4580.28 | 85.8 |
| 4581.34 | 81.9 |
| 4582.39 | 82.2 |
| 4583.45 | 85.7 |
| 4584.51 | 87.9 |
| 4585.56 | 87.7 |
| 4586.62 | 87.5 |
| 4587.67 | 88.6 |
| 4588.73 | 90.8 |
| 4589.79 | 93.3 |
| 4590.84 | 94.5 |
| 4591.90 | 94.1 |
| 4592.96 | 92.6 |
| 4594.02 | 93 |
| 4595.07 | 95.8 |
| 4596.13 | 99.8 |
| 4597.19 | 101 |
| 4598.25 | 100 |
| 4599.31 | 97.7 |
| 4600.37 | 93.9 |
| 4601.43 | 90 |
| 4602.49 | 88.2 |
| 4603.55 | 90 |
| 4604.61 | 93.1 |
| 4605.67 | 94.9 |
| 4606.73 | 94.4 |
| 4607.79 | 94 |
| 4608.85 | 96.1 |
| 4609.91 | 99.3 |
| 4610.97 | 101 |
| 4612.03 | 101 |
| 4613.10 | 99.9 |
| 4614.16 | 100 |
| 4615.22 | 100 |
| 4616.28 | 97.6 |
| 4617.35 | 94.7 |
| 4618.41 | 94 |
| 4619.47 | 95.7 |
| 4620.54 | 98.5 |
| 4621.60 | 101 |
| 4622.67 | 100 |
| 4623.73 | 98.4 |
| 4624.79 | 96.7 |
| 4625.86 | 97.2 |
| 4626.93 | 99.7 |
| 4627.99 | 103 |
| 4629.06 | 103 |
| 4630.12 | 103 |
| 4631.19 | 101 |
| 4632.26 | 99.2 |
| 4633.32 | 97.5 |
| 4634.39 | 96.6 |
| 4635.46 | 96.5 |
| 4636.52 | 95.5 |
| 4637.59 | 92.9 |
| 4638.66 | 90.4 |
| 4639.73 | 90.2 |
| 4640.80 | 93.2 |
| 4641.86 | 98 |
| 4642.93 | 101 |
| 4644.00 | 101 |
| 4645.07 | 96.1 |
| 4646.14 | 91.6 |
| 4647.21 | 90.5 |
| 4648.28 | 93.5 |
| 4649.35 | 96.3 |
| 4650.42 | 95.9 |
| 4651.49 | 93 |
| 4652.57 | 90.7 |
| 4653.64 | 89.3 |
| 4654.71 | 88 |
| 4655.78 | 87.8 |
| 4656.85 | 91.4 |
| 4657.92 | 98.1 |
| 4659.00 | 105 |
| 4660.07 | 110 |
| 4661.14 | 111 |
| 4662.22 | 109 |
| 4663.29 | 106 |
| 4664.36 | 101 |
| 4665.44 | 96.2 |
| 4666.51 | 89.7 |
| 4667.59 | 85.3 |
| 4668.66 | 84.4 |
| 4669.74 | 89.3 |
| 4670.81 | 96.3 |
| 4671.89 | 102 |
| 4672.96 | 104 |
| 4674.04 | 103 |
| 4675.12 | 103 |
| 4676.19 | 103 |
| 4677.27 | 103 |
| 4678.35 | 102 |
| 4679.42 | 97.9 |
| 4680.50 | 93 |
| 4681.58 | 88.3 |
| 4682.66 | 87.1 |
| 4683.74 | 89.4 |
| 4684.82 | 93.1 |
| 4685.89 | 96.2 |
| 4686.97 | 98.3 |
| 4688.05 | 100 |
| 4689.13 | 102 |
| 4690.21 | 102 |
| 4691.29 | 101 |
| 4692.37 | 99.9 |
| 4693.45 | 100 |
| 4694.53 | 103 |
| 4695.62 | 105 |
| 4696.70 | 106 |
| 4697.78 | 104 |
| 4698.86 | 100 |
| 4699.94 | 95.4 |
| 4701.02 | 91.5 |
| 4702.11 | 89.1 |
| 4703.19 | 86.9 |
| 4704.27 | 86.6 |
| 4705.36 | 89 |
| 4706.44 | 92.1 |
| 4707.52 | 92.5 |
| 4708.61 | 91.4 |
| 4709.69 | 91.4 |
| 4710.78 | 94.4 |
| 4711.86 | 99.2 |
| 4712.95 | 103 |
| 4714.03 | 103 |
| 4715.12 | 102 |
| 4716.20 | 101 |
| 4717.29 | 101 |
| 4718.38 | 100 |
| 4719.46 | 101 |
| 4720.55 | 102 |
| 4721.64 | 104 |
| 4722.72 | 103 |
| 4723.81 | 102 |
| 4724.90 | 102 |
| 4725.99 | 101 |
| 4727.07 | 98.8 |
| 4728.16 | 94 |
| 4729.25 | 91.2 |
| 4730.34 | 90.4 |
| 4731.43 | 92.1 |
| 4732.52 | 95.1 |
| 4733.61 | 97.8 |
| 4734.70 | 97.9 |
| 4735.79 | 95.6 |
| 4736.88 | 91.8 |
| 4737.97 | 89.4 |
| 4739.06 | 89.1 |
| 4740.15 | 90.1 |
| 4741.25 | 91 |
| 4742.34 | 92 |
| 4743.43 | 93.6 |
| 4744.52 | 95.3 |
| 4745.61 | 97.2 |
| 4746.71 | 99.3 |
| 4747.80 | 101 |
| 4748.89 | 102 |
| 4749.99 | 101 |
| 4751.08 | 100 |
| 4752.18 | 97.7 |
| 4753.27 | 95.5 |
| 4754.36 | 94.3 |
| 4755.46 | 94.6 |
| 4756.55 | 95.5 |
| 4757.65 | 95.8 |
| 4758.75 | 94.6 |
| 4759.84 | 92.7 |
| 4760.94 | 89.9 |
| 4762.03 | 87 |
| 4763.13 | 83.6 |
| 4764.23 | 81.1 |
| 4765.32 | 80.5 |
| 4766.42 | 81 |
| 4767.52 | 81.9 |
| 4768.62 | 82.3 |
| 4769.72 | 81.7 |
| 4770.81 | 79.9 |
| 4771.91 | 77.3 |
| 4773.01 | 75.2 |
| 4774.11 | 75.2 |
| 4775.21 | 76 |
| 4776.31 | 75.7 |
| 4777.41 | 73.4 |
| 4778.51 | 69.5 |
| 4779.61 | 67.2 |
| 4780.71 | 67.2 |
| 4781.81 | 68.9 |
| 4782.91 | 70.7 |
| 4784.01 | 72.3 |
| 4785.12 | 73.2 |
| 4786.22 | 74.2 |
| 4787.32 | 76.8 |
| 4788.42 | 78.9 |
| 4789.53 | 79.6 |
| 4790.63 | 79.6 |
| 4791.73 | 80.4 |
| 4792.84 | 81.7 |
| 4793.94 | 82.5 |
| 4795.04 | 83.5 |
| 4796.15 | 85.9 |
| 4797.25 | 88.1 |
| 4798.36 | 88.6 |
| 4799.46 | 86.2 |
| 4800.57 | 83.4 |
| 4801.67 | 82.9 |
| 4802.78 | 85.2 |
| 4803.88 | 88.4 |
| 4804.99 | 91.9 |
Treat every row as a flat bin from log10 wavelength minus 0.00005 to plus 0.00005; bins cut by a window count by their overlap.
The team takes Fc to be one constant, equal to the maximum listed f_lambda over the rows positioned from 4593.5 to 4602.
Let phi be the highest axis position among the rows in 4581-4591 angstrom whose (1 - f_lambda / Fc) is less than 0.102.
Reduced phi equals 4590.84 angstrom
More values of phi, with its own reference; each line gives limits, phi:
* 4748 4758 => 4757.65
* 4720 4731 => 4729.25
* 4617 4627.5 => 4626.93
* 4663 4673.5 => 4672.96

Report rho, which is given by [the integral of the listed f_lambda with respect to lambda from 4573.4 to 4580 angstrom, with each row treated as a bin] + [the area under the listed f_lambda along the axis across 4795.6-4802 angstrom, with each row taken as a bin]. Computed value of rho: 1217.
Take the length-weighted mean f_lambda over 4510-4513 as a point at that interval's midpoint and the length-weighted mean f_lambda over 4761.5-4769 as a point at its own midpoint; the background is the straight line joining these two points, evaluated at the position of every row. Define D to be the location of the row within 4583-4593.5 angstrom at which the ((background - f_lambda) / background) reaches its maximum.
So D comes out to 4583.45 angstrom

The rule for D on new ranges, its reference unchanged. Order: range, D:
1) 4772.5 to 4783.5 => 4779.61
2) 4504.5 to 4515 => 4514.32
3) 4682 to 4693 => 4682.66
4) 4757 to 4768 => 4765.32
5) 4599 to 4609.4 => 4602.49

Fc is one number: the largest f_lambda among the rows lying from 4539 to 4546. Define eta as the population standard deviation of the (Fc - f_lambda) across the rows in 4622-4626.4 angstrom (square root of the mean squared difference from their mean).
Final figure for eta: 1.27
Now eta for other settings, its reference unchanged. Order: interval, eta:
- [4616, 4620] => 1.35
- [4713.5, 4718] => 0.83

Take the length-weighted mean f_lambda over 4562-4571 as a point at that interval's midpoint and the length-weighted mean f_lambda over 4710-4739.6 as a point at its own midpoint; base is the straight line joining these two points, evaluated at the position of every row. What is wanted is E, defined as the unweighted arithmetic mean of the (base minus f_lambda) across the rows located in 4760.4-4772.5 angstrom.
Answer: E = 15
